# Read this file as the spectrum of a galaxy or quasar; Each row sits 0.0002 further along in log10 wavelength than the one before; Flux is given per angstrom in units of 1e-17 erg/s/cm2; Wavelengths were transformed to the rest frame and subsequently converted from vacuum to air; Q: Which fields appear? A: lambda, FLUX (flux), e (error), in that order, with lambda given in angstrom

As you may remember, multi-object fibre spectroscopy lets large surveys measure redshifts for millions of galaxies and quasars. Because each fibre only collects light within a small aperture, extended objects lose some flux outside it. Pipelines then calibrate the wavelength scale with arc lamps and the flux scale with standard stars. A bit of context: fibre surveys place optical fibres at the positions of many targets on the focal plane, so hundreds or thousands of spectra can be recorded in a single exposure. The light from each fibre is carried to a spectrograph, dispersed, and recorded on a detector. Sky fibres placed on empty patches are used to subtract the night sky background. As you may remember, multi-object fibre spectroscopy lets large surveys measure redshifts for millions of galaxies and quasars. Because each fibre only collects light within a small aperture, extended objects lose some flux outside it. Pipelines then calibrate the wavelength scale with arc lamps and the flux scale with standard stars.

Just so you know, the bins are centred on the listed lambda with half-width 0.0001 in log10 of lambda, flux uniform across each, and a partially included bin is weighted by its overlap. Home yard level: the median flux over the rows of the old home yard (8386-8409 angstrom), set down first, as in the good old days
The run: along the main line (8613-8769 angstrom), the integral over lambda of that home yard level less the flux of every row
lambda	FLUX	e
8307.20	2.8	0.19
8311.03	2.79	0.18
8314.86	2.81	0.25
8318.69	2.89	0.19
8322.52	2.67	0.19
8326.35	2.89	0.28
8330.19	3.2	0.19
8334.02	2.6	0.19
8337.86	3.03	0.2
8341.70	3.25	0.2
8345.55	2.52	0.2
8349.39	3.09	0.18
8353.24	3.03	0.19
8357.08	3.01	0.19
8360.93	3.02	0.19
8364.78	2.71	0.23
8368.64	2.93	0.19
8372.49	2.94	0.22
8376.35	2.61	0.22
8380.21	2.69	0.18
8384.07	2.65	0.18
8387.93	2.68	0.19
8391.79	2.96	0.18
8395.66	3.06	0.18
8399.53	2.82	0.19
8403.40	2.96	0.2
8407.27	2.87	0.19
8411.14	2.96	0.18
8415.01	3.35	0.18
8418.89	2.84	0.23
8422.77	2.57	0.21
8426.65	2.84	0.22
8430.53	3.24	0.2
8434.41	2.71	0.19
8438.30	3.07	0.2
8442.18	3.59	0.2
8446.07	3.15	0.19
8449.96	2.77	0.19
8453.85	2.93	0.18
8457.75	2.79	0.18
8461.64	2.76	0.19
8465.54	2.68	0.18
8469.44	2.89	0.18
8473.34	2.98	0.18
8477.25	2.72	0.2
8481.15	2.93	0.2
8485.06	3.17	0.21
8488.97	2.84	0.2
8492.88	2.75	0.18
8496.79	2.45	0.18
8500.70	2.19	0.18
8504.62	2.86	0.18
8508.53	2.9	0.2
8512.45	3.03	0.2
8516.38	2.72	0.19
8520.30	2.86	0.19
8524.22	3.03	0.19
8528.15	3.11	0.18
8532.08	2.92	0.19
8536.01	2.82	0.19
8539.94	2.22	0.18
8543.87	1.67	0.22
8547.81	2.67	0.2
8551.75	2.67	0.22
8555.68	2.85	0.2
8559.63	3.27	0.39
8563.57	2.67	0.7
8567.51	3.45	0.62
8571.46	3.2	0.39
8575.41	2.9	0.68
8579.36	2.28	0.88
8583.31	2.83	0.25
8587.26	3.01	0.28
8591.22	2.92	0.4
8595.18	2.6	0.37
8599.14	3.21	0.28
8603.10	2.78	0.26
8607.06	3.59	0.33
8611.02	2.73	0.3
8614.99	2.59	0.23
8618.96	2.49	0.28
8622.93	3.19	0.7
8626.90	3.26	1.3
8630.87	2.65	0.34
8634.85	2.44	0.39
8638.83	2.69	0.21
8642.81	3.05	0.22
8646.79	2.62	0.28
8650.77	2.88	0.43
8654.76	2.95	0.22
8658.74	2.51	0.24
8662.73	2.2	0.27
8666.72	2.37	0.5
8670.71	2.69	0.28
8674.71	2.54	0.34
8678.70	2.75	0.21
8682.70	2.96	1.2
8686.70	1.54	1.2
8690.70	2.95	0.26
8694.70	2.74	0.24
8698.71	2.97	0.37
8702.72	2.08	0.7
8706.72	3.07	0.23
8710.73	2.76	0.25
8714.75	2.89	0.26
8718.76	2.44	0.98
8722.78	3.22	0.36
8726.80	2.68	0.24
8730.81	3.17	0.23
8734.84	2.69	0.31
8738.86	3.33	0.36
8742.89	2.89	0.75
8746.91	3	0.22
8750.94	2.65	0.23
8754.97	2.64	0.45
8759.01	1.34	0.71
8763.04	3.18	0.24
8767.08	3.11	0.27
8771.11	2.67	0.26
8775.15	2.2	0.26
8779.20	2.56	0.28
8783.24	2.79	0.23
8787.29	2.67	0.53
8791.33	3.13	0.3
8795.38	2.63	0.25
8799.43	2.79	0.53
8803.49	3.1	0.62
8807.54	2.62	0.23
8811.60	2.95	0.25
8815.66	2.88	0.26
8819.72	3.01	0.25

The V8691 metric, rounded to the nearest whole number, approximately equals 30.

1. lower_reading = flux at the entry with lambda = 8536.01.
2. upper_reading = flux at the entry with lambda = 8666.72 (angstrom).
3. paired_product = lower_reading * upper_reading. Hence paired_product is 6.7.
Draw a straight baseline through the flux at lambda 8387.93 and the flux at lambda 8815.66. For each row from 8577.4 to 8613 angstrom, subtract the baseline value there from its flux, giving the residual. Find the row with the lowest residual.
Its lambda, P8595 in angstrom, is 8579.36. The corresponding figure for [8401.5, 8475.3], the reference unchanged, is 8422.77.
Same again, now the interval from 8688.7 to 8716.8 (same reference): 8702.72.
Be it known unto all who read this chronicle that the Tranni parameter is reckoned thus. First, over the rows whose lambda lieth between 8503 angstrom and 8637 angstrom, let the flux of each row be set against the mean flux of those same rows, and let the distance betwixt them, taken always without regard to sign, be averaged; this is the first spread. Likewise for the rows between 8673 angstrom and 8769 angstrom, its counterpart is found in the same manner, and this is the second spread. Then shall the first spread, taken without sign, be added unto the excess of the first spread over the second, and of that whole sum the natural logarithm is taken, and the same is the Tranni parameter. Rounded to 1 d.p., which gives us -1.6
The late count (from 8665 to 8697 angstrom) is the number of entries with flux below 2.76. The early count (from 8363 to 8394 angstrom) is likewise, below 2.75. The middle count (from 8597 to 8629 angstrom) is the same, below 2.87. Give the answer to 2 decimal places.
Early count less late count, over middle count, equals -0.25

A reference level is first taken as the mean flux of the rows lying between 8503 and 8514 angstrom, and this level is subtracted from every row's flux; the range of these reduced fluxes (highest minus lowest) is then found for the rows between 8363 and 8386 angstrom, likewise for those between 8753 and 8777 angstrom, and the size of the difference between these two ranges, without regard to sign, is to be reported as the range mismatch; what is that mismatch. 1.5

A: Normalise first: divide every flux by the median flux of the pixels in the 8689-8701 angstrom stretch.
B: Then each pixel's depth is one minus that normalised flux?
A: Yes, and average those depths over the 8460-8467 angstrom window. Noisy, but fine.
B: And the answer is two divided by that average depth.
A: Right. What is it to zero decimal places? 26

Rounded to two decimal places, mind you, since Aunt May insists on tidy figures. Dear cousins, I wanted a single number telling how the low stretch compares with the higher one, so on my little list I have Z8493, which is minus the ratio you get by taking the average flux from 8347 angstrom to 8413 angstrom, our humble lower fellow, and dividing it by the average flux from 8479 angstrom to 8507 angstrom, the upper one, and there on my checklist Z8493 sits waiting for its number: -1.05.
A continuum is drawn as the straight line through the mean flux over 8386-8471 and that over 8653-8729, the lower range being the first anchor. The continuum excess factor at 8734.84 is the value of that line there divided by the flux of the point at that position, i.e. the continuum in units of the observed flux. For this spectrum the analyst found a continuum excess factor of 0.97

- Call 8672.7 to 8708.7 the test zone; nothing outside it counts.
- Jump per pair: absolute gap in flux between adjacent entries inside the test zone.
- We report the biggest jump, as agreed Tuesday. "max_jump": 1.4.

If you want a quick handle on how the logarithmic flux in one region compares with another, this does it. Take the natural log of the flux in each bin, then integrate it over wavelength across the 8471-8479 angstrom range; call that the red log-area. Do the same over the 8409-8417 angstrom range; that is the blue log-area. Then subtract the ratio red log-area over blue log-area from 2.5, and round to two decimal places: 1.58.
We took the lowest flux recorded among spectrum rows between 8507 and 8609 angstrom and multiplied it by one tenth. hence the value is 0.17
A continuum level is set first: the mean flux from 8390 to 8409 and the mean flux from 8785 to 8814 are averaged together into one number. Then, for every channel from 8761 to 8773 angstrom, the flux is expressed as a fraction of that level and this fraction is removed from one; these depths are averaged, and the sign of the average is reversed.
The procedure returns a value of 0.034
